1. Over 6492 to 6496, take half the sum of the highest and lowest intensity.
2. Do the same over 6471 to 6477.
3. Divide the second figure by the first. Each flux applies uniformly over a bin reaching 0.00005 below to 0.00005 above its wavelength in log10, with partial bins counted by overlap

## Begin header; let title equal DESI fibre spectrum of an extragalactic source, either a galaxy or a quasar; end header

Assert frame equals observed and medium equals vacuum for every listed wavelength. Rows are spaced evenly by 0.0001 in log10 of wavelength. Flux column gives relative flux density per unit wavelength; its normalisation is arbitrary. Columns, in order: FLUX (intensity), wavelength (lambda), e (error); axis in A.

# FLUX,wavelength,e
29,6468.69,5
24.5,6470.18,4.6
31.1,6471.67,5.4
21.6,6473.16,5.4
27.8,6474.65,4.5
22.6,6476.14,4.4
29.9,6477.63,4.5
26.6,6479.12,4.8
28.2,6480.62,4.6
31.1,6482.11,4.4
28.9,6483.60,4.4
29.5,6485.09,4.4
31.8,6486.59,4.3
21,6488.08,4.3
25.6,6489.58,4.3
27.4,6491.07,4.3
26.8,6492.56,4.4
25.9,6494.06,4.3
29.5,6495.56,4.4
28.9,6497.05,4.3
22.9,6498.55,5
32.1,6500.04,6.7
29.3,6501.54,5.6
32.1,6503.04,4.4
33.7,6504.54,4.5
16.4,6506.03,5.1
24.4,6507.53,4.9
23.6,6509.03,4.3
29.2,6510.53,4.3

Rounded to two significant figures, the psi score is 0.95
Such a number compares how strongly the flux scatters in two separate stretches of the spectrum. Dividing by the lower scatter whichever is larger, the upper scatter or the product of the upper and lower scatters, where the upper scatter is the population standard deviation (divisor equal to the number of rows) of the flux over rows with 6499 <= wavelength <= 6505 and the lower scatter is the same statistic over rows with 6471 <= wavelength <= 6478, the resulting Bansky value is 1.6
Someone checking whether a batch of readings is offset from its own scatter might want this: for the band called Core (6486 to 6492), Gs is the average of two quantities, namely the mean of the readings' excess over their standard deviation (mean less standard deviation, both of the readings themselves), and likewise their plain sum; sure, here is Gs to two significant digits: 64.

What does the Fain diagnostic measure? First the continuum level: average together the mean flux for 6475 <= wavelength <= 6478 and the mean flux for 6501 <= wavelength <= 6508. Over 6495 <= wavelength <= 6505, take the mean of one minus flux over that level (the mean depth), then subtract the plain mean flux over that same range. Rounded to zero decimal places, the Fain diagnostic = -30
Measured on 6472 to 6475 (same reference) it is -25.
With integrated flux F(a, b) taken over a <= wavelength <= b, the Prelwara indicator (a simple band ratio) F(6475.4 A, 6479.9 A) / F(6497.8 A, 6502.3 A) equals 0.94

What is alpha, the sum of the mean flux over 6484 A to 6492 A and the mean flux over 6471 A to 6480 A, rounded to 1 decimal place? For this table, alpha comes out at 53.7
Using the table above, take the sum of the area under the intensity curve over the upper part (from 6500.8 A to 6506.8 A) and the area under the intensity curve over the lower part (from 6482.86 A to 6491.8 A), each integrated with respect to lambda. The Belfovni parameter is 412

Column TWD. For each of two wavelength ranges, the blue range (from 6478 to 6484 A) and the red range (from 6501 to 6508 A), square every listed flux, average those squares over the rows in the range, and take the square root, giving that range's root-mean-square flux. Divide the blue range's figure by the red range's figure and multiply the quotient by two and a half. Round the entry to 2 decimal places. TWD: 2.58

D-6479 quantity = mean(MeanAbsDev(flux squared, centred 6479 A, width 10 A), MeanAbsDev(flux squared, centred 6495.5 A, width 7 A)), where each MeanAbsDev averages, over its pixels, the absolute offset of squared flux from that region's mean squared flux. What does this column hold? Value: 103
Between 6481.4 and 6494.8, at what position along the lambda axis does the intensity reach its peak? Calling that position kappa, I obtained 6486.59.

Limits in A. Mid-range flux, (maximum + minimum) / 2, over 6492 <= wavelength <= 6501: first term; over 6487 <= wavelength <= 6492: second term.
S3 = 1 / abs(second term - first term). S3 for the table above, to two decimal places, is 0.30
